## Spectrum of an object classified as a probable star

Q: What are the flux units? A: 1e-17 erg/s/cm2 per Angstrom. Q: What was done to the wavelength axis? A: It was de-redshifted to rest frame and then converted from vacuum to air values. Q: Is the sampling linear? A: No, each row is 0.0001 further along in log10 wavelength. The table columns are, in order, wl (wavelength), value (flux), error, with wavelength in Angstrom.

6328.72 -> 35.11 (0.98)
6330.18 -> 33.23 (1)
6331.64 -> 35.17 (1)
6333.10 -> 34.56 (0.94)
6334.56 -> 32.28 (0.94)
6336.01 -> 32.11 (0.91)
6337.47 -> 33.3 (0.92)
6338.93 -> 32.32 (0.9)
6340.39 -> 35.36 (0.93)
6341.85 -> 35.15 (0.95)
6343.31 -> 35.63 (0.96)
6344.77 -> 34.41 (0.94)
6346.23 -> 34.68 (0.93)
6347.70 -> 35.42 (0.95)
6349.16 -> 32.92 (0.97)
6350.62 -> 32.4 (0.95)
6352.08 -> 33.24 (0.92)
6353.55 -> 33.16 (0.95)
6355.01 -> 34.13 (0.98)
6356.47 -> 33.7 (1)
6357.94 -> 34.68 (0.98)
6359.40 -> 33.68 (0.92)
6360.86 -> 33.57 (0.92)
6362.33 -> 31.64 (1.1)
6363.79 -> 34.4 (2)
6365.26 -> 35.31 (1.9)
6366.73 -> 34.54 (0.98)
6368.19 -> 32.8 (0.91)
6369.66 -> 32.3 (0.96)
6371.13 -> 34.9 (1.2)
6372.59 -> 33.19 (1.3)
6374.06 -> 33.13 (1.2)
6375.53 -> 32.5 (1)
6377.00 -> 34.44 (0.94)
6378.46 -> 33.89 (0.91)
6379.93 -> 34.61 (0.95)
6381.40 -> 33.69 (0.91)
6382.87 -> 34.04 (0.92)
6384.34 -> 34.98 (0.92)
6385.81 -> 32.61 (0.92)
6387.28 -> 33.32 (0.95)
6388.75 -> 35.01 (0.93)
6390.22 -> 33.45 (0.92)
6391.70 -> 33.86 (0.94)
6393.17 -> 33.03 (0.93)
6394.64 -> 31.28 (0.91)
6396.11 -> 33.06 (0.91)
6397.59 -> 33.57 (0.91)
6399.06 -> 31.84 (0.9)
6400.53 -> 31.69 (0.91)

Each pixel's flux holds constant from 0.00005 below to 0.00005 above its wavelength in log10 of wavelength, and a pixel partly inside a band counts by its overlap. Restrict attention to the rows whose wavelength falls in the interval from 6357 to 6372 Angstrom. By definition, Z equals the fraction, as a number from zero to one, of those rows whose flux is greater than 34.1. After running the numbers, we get 0.50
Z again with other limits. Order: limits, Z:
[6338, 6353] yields 0.60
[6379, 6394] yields 0.30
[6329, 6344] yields 0.50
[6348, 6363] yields 0.20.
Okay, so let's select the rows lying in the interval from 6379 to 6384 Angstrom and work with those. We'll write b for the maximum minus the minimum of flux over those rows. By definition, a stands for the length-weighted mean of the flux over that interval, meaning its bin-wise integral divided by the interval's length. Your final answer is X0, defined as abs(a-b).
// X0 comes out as 33.2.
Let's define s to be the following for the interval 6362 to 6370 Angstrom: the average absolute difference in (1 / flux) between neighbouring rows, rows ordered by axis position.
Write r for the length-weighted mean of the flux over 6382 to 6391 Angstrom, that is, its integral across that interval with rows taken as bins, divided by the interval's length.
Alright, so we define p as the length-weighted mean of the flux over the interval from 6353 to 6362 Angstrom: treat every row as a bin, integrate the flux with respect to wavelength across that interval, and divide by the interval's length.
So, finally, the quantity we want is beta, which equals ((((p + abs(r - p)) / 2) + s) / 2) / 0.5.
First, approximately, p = 33.8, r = 33.9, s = 0.0012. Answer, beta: 16.94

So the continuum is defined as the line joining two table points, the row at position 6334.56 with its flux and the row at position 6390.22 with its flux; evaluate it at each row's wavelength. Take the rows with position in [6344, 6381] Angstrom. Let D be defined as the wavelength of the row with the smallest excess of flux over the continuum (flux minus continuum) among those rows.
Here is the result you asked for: 6362.33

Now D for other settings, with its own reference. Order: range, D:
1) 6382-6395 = 6394.64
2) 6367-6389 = 6385.81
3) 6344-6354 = 6350.62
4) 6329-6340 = 6336.01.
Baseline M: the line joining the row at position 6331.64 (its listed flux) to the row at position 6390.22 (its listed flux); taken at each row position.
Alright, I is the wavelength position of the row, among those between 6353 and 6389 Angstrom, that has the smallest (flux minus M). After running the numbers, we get 6362.33 Angstrom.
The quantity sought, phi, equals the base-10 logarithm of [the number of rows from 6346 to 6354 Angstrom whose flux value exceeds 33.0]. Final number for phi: 0.60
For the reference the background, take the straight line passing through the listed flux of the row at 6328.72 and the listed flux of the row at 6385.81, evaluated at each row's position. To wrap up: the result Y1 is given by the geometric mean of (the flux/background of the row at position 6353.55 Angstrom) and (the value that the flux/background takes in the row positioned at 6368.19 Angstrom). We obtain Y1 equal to 0.98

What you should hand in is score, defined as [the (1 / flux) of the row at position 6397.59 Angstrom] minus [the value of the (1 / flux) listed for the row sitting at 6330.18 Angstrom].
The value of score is -0.0003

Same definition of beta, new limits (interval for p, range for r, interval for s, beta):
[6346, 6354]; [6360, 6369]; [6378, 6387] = 16.85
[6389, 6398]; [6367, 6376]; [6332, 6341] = 16.62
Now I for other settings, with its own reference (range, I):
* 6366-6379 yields 6369.66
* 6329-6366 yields 6336.01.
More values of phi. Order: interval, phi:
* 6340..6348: 0.78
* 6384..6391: 0.60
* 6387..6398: 0.85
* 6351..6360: 0.78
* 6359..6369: 0.70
